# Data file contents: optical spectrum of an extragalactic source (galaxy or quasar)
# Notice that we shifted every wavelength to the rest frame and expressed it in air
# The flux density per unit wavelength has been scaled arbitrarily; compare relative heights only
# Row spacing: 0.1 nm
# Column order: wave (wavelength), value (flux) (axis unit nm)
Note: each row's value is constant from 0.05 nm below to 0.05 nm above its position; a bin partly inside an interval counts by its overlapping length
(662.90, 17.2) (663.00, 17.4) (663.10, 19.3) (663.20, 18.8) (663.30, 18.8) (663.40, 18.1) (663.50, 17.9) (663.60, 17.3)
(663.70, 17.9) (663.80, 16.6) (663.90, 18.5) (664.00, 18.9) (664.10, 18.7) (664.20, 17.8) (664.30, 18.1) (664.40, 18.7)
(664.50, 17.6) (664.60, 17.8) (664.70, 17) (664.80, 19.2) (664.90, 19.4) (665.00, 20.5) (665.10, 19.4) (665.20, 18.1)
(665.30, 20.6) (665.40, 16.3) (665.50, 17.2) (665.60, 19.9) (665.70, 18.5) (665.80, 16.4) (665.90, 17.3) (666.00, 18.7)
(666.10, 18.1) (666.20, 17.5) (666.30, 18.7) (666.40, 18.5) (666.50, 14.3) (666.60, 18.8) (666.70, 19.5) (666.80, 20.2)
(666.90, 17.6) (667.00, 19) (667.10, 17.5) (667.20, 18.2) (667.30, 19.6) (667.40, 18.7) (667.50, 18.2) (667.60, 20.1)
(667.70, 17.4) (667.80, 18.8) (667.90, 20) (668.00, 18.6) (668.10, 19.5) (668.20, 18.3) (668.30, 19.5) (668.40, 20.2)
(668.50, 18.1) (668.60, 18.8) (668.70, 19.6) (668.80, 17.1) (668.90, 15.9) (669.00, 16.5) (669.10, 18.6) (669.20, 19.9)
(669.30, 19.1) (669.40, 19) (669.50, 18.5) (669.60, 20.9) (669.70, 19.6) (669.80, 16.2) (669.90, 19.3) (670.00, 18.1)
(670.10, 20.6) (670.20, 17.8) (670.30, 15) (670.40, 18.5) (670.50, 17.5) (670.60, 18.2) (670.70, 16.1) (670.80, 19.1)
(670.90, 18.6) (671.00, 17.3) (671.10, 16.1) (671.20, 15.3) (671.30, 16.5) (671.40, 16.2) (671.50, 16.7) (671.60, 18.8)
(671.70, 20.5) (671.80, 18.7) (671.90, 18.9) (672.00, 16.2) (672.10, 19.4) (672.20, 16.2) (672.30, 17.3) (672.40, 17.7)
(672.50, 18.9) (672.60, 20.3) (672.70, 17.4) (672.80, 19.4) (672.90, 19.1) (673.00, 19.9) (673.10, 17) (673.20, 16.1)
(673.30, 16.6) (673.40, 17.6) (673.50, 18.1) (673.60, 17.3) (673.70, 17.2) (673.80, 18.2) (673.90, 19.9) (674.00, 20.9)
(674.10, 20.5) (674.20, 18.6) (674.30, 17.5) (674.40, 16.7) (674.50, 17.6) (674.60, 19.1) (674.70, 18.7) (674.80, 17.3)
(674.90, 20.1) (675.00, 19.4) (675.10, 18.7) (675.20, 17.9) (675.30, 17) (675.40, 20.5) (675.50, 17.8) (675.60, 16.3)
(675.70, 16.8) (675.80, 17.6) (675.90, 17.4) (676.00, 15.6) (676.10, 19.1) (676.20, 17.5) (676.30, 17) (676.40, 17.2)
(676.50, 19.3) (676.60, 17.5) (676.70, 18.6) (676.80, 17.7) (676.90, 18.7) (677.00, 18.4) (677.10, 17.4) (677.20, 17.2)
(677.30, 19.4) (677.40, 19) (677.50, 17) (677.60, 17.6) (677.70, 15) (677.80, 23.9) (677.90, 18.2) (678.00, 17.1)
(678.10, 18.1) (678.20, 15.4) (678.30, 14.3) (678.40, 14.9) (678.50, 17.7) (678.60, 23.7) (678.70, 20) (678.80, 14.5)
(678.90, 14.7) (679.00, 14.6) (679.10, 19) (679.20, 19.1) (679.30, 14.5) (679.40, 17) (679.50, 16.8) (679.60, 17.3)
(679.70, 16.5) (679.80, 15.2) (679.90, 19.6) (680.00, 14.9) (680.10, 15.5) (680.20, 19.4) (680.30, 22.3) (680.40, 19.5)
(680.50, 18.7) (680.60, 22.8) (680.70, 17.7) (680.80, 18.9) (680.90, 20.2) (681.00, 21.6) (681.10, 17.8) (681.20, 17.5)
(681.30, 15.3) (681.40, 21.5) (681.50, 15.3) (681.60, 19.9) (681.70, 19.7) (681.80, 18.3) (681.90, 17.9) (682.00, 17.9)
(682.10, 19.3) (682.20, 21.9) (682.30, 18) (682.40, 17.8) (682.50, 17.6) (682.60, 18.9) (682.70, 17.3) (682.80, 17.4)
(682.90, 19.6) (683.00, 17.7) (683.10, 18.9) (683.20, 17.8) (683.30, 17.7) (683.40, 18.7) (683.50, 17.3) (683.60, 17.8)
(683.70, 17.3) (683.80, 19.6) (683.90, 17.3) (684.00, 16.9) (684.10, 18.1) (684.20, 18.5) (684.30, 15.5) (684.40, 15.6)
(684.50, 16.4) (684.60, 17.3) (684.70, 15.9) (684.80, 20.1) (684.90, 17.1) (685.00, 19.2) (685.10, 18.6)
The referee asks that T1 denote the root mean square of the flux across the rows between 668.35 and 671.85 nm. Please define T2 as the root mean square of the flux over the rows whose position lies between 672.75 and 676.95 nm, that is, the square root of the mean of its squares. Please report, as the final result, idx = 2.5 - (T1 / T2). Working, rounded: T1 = 18.1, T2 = 18.2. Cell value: 1.50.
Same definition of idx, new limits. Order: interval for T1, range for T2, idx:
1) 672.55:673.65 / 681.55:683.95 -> 1.52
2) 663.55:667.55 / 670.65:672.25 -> 1.46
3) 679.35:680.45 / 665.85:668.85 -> 1.54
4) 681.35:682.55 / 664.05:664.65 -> 1.46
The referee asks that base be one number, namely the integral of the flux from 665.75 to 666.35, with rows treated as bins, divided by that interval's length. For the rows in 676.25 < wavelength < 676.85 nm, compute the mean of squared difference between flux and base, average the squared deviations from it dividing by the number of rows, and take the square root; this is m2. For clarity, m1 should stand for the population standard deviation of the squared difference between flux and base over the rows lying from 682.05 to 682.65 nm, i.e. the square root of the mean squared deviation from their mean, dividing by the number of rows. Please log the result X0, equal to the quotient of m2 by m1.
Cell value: 0.1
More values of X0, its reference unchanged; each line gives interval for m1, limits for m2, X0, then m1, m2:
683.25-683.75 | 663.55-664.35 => 1.7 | 0.3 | 0.5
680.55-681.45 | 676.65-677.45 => 0.1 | 8.3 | 0.8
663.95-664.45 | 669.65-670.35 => 6.3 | 0.5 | 3.0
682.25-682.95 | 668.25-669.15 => 1.6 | 1.1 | 1.8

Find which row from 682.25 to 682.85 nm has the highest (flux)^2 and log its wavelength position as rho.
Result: 682.60 nm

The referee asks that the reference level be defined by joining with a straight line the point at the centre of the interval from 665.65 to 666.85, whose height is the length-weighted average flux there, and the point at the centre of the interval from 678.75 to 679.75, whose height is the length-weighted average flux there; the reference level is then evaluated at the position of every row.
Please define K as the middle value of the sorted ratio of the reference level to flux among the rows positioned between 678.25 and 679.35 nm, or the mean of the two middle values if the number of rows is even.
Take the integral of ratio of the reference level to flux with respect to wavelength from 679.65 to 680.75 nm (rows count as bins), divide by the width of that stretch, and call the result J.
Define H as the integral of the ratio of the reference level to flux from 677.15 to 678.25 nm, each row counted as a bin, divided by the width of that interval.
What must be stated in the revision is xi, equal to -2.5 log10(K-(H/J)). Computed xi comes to 2.84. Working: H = 0.94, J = 0.90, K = 1.11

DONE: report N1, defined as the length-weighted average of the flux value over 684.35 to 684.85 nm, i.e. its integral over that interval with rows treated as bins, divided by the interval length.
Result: 17.1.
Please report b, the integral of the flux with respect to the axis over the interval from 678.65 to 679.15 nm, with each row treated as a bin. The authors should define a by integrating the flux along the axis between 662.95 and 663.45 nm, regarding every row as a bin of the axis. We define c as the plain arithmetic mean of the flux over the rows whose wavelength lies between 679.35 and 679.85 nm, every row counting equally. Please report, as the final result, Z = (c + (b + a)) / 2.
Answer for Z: 17.0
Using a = 9.24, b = 8.28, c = 16.6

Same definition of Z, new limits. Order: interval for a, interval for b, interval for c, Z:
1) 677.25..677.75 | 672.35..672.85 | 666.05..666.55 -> 17.8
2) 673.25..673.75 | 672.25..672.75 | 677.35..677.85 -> 18.2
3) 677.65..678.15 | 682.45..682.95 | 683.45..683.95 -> 18.1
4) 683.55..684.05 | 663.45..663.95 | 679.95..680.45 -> 18.0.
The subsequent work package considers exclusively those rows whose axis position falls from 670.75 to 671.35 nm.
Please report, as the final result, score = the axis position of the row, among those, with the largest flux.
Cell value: 670.80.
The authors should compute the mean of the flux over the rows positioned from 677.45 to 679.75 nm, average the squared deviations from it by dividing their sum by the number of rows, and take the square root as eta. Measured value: 2.6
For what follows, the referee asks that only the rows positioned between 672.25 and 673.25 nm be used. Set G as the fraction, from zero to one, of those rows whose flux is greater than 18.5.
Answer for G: 0.50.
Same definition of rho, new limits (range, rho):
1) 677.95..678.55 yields 678.10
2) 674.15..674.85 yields 674.60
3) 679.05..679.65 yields 679.20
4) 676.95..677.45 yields 677.30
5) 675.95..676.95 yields 676.50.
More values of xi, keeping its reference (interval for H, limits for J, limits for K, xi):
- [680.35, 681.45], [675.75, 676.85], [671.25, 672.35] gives 2.47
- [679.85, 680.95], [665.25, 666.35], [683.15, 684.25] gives 3.80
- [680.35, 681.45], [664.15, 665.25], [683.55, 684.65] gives 3.22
